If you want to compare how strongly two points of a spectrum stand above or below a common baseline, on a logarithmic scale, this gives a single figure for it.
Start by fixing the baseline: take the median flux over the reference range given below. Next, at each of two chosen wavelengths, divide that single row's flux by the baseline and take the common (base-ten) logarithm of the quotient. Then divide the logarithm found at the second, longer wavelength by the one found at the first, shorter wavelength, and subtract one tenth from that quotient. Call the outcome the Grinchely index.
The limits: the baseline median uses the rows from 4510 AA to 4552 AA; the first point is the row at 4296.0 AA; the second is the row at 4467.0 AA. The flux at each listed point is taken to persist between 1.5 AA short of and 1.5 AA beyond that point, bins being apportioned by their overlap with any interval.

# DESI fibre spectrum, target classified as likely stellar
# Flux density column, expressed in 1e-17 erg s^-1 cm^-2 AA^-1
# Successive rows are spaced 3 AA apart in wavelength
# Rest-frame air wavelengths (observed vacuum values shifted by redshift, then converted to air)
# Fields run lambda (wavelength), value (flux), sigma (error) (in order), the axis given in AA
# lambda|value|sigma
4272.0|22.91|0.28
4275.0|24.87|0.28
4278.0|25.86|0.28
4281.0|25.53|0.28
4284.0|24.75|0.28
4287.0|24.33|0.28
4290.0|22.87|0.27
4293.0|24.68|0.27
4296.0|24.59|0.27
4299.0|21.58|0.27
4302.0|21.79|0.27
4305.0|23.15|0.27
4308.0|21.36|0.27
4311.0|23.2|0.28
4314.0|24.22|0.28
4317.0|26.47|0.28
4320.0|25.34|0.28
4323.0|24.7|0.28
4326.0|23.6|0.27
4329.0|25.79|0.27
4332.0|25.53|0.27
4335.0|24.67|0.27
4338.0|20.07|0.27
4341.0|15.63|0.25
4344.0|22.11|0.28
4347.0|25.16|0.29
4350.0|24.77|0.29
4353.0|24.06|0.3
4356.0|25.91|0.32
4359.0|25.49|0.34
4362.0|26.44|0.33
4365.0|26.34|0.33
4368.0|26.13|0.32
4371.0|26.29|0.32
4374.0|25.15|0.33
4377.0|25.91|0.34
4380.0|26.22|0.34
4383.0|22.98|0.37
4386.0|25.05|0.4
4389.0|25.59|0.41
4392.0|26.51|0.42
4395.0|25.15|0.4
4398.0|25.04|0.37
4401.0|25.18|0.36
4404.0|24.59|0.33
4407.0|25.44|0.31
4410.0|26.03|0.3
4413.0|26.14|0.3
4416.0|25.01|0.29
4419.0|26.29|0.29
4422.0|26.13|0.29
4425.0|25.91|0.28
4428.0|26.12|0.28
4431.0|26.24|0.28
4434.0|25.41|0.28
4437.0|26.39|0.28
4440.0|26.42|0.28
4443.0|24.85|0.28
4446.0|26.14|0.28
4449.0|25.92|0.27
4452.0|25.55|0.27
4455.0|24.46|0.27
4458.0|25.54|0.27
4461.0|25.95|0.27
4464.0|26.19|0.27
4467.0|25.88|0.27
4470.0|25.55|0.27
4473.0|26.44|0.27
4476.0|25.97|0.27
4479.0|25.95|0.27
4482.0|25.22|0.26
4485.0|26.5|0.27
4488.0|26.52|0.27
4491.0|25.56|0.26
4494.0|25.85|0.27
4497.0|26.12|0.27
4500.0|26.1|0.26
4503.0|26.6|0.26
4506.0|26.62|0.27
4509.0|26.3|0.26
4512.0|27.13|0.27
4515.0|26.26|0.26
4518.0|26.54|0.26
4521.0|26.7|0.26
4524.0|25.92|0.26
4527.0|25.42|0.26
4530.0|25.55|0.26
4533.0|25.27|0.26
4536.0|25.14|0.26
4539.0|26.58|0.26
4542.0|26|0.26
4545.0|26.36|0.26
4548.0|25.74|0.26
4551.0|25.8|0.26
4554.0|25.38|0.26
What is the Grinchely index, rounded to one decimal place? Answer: 0.0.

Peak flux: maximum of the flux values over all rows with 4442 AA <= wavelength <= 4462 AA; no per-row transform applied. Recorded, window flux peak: 26.14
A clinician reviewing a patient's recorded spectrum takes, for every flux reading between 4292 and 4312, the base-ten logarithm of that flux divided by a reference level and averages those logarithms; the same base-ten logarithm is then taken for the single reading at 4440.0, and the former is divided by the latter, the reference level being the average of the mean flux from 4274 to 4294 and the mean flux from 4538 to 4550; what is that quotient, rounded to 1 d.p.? -2.8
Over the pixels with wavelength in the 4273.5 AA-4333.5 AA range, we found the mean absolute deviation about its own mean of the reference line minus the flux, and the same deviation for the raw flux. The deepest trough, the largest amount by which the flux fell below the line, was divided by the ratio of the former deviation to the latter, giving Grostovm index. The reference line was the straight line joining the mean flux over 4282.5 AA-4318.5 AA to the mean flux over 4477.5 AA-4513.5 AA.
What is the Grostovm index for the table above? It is 2.3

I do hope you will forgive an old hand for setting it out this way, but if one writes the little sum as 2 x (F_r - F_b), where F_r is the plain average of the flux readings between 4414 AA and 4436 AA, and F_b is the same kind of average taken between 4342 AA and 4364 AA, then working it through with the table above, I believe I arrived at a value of 2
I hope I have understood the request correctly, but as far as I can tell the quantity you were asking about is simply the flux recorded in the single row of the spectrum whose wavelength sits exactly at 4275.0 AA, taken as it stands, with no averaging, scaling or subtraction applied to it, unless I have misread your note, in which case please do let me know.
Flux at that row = 24.87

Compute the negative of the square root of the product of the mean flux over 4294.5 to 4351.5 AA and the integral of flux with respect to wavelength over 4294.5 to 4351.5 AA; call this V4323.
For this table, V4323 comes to -176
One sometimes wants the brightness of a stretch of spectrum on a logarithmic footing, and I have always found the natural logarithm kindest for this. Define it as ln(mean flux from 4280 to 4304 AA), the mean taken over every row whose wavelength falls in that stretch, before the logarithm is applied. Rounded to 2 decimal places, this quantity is 3.17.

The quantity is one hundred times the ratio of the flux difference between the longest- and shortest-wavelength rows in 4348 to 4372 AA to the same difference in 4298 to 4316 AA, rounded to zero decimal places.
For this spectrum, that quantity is 58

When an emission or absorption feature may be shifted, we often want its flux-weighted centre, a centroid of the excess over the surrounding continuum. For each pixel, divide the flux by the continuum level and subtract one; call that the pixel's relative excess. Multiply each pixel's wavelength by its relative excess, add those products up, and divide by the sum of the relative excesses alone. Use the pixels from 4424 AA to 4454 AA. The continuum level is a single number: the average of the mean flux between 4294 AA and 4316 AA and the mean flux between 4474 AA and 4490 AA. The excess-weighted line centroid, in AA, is 4437.8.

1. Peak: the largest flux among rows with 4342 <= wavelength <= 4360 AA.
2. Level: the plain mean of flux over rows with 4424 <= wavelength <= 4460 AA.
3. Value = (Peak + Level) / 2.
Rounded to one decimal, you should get 25.8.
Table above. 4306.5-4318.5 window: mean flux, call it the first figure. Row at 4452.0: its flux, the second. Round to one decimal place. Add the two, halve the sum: 24.7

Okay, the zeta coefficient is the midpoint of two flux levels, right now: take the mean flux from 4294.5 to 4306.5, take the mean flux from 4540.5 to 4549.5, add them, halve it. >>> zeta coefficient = 24.4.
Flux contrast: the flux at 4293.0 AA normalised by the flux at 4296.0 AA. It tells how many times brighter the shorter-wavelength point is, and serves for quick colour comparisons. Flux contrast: 1.00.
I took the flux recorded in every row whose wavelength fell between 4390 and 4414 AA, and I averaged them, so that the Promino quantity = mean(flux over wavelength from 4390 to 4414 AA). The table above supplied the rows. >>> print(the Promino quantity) 25.5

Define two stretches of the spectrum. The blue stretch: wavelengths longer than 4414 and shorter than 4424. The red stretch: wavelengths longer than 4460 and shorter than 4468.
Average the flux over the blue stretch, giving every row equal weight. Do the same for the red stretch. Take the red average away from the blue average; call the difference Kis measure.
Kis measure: -0.2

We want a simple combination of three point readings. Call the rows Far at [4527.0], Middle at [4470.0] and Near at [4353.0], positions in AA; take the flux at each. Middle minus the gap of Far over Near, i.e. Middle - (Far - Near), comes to 24.2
